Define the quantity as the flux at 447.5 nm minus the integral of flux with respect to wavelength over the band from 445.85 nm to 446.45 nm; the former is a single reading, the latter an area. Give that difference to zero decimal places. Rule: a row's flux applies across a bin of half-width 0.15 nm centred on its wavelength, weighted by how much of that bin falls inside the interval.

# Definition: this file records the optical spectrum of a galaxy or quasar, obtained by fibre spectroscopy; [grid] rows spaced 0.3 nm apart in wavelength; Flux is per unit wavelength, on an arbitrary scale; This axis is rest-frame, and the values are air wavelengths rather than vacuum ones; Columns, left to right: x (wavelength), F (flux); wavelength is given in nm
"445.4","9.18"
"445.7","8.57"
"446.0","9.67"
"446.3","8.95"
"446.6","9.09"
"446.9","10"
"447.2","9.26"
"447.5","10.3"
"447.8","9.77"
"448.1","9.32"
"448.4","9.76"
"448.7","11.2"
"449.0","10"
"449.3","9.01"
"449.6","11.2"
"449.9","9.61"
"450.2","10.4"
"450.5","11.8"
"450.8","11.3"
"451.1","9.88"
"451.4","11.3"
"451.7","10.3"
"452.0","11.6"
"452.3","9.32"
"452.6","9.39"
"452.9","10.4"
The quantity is 5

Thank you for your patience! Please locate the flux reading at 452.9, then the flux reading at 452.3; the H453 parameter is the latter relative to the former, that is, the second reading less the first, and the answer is -1.1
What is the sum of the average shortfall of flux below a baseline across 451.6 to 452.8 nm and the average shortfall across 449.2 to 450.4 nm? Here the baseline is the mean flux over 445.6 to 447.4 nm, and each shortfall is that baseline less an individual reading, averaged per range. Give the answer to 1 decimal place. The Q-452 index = -1.7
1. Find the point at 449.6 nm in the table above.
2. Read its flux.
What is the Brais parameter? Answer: 11.2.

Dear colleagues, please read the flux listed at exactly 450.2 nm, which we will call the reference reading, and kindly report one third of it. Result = 3.47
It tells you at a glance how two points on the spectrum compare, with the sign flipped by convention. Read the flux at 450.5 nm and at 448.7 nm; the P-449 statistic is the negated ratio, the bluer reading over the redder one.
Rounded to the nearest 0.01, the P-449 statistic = -0.95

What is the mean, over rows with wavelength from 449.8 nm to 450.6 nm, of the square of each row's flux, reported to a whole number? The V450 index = 113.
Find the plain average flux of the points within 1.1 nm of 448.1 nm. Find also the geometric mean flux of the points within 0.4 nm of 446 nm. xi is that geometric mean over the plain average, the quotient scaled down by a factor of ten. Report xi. 0.091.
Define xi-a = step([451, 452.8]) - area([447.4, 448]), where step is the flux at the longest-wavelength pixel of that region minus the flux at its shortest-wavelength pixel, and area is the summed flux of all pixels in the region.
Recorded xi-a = -21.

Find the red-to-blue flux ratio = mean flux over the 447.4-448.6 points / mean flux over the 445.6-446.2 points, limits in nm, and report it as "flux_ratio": 1.07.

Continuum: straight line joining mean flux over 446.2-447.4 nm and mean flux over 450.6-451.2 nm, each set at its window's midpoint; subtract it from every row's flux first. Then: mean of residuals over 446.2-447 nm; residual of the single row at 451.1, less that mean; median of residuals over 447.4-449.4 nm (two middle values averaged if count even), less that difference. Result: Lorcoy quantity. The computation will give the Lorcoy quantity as 0.8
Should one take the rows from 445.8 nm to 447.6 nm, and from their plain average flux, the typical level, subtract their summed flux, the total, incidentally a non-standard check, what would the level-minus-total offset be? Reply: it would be -48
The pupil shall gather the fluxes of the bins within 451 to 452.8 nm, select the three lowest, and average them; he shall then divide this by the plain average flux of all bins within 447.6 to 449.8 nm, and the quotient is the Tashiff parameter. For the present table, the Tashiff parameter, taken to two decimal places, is 0.95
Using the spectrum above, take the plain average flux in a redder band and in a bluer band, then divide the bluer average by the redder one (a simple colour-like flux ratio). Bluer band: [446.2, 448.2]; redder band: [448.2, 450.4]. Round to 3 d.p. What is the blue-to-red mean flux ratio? 0.937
